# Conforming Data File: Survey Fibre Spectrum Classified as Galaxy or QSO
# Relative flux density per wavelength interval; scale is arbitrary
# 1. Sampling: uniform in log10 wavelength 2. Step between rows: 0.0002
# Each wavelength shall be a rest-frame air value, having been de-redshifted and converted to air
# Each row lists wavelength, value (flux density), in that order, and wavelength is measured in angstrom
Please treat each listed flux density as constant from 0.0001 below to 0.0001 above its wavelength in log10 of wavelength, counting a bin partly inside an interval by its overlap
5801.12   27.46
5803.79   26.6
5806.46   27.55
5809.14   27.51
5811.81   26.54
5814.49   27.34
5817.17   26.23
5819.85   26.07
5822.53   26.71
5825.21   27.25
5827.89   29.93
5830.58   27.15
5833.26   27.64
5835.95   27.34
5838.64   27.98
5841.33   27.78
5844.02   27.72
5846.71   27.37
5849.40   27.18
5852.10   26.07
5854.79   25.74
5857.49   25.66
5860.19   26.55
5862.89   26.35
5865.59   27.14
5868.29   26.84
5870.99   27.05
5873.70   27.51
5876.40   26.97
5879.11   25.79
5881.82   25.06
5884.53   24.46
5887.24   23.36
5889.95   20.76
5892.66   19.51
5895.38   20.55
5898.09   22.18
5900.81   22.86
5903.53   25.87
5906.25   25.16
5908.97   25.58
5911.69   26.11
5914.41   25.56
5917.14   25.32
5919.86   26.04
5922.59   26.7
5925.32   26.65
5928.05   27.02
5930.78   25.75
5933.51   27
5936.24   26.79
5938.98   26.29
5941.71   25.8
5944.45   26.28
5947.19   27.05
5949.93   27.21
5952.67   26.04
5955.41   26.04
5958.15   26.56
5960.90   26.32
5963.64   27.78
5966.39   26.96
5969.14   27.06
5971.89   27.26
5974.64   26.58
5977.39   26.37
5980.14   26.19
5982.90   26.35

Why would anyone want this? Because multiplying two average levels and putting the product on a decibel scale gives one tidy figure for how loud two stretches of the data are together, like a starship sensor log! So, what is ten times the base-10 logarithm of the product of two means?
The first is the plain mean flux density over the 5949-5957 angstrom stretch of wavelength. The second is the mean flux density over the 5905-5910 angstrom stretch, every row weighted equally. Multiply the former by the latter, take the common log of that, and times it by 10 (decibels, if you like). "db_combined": 28.26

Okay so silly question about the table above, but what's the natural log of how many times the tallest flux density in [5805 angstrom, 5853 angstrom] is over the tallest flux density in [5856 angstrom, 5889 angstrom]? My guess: 0.08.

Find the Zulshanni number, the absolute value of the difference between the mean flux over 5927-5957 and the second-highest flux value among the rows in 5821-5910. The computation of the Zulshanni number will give 1.50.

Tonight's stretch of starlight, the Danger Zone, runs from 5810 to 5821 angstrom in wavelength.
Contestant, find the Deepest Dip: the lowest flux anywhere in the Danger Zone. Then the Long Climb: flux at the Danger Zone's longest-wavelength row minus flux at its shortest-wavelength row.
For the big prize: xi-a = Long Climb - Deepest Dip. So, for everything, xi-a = -26.5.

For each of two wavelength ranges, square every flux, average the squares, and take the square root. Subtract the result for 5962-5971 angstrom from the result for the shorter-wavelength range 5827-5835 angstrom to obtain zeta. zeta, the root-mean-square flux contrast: 1.0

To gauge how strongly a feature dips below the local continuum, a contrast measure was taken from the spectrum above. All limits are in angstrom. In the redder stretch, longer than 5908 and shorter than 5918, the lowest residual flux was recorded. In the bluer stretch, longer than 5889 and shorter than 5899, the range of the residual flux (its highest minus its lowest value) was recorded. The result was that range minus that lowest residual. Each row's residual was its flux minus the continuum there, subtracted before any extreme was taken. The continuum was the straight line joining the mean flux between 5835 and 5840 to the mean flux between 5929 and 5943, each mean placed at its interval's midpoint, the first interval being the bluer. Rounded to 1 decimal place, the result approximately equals 4.0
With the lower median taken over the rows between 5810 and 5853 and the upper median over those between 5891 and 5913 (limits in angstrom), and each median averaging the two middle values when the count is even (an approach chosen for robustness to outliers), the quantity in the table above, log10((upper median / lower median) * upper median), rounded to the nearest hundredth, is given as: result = 1.32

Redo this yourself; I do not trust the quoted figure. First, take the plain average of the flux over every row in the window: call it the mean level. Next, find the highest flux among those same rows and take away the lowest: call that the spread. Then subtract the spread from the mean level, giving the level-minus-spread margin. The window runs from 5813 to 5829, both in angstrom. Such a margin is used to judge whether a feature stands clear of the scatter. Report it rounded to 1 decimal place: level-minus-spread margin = 23.4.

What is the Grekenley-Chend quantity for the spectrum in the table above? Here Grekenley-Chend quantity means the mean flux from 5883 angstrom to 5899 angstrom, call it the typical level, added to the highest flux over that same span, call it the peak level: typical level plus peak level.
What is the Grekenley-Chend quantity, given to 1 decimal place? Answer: 46.3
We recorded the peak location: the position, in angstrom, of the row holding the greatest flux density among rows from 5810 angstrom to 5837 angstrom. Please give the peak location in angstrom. 5827.89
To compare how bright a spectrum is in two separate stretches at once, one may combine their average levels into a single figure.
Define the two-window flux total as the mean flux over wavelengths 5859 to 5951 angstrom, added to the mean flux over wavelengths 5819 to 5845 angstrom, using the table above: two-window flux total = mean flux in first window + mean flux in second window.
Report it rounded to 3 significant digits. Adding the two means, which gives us 53.0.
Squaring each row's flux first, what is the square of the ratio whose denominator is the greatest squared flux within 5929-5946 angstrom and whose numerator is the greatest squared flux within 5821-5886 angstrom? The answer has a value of 1.51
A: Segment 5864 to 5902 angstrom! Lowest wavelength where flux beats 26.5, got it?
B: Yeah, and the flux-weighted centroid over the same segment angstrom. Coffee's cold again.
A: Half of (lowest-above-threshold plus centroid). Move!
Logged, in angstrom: 5873.9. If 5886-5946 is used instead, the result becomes 5919.8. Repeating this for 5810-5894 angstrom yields 5831.4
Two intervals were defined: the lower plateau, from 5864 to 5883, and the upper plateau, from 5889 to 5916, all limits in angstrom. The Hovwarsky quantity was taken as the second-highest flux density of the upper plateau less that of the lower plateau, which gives -1.3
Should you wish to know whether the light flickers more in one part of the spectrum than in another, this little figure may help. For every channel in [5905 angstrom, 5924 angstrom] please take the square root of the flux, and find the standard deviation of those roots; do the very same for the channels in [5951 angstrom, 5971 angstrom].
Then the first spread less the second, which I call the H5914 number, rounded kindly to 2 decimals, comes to -0.01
